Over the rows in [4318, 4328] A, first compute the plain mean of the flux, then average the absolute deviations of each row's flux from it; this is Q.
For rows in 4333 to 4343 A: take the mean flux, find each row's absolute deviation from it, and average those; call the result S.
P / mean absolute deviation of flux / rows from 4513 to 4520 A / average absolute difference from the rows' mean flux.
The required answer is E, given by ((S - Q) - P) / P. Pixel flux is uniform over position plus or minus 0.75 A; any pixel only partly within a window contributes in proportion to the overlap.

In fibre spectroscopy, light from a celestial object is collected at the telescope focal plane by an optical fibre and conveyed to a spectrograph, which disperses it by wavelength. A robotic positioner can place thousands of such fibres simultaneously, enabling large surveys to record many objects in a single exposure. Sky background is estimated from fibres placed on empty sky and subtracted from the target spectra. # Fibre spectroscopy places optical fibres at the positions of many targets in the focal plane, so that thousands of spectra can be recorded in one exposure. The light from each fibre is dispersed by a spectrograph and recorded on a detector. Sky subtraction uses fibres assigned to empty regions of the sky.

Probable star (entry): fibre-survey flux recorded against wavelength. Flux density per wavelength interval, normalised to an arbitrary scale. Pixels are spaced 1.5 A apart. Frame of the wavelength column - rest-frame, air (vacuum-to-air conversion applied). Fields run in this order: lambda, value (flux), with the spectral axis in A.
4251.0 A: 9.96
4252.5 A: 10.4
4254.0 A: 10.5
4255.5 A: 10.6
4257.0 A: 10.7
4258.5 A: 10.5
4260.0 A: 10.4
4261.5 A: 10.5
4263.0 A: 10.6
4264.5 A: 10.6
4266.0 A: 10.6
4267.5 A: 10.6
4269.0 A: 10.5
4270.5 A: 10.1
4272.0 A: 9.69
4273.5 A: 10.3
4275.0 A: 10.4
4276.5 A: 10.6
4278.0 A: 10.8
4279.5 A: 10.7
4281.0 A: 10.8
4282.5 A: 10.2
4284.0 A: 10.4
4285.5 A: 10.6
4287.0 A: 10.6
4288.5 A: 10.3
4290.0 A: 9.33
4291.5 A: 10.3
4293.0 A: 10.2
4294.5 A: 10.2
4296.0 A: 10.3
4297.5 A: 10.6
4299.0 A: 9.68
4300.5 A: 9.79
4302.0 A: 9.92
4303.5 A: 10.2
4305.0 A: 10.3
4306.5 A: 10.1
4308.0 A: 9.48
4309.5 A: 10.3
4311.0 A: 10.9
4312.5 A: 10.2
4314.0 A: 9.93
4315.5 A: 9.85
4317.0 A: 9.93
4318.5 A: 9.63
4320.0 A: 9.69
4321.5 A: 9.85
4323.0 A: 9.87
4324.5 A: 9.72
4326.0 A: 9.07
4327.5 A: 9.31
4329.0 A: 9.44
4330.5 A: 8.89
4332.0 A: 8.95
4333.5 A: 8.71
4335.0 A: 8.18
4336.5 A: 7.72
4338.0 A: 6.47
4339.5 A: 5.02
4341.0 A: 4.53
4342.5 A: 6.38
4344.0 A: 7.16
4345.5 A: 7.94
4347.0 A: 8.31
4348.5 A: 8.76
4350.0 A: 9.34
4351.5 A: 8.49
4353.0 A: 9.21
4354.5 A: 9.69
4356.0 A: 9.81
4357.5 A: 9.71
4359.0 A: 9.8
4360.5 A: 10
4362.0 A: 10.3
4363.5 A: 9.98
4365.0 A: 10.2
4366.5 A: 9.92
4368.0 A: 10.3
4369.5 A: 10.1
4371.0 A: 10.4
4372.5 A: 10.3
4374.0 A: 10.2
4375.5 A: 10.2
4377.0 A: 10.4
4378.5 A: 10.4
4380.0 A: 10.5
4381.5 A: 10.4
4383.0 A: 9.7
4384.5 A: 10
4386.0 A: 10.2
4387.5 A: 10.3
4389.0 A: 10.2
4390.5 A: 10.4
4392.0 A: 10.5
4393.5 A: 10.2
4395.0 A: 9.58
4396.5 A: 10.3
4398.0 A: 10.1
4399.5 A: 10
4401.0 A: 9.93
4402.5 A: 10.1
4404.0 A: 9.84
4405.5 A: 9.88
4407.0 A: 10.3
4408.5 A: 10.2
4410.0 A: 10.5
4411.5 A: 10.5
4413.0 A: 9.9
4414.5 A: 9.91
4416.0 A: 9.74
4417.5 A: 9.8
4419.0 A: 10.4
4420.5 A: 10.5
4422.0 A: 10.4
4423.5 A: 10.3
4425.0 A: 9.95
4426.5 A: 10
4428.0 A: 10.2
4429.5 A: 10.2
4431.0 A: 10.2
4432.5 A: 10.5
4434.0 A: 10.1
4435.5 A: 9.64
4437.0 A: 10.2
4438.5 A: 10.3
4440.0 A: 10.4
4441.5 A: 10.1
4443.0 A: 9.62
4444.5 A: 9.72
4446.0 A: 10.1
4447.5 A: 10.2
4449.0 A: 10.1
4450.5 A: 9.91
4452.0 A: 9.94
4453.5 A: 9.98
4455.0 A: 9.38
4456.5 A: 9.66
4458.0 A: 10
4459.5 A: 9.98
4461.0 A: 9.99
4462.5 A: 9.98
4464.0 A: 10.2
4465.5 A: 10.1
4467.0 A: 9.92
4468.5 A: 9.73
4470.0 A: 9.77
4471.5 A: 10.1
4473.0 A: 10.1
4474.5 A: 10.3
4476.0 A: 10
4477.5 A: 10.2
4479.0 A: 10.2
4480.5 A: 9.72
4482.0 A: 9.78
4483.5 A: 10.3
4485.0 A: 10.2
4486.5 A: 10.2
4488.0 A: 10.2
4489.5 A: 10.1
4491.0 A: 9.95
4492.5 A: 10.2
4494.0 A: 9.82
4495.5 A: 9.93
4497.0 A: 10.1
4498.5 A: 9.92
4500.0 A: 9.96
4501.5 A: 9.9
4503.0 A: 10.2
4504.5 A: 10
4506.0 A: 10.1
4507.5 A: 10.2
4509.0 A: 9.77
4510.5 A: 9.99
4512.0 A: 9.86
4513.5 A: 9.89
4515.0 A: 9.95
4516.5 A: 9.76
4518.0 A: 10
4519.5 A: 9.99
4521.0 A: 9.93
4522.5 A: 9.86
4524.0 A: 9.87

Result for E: 13.1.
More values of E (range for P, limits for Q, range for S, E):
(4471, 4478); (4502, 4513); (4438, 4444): 0.3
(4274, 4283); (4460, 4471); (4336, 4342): 4.5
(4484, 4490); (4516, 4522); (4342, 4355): 18.6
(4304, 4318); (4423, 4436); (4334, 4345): 2.0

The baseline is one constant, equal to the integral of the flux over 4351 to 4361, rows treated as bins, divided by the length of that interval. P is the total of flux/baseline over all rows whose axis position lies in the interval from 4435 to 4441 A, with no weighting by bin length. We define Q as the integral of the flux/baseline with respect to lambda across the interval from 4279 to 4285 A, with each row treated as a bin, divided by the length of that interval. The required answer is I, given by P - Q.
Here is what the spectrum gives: 3.15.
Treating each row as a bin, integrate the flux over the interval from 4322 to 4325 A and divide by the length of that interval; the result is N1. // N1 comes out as 9.8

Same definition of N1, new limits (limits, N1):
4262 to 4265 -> 10.6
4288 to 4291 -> 9.8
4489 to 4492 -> 10.0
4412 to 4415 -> 10.0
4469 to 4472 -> 9.9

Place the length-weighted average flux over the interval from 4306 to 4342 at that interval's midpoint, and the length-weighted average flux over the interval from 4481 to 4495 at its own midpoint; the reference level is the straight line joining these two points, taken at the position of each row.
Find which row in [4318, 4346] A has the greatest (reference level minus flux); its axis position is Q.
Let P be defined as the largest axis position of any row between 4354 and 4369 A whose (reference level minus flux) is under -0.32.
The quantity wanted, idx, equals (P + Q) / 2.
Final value 4354.5 A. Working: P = 4368.0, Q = 4341.0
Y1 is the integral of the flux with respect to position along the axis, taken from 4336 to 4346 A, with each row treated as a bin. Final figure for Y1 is 64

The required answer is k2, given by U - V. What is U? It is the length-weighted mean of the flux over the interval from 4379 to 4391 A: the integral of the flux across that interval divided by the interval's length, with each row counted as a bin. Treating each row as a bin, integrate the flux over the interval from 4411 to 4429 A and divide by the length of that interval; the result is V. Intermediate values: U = 10.2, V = 10.1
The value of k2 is 0.1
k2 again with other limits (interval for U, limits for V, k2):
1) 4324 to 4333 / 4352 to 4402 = -0.9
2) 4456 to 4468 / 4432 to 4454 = -0.1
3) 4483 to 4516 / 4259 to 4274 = -0.4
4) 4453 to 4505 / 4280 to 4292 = -0.3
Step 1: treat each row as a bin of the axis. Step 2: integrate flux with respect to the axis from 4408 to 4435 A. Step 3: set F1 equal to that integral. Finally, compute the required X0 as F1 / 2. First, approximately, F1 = 275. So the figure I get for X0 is 137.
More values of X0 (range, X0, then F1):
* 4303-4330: 133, 266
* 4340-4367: 119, 238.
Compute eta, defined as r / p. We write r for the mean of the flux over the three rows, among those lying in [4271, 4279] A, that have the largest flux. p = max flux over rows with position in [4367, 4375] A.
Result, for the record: 1.02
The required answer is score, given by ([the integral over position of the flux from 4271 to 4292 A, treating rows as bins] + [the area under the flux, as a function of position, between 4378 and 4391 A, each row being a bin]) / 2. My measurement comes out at 175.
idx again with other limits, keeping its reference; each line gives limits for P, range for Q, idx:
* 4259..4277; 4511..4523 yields 4396.5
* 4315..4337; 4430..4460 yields 4392.0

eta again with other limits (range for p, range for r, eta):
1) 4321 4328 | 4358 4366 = 1.03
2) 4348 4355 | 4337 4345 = 0.69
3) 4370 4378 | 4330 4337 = 0.85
